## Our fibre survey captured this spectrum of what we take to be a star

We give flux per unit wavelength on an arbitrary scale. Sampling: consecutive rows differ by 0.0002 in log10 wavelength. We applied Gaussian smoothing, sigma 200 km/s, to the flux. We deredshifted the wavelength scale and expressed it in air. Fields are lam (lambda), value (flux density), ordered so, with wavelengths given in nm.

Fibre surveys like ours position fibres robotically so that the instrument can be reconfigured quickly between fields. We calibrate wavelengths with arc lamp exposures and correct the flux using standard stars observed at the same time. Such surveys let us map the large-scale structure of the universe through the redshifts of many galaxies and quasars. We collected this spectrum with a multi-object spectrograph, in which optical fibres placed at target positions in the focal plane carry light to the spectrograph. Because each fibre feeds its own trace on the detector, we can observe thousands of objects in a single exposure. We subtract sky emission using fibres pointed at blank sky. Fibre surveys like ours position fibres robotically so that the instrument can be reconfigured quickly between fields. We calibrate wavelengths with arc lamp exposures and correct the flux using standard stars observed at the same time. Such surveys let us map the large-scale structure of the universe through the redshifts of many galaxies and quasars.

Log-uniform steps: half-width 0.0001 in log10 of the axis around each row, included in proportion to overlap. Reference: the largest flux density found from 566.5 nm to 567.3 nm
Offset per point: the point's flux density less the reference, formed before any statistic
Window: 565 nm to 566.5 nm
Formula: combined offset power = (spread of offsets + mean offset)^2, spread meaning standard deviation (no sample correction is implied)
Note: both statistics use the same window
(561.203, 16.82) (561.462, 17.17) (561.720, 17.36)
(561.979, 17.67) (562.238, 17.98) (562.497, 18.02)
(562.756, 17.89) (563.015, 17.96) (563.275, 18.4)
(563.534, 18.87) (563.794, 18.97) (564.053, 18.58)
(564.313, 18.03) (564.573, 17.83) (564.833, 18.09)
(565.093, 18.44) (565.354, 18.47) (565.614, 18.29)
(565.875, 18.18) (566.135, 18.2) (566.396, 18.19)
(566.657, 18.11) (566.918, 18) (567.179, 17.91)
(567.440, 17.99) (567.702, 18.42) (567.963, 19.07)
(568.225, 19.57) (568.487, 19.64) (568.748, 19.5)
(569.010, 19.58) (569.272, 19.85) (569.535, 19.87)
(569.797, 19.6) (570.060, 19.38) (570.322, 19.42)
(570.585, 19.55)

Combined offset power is 0.1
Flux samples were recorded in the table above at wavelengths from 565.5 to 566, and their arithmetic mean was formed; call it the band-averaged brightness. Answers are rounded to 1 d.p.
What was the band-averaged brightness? 18.2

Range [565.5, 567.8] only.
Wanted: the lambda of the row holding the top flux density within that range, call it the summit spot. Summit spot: 567.702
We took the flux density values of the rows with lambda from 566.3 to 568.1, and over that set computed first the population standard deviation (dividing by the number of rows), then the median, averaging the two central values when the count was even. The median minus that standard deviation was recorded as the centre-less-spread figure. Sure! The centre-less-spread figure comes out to 17.7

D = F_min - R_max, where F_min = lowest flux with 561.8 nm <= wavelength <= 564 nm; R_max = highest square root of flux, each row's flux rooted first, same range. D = 13.3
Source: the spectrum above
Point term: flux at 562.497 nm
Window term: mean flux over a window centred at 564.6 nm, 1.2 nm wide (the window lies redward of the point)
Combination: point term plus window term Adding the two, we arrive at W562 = 36.2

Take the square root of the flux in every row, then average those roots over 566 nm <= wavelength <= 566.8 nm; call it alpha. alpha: 4.26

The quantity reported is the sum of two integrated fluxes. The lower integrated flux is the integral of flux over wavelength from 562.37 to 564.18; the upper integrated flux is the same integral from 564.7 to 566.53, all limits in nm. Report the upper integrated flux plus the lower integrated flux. 67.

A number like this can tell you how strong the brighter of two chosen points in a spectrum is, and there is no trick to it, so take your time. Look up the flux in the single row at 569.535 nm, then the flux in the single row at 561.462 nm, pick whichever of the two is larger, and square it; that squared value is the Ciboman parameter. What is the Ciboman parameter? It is 395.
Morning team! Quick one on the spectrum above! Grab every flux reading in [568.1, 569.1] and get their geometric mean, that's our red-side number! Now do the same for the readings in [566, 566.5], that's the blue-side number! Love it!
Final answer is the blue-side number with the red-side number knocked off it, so -1.4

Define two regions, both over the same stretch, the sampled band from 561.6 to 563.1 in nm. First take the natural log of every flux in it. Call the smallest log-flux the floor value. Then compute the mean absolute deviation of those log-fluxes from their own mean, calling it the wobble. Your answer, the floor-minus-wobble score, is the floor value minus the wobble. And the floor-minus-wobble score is 2.84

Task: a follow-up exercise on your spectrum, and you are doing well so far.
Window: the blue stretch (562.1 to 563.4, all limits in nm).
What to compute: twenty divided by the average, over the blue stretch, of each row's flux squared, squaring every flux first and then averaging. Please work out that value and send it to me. 0.0614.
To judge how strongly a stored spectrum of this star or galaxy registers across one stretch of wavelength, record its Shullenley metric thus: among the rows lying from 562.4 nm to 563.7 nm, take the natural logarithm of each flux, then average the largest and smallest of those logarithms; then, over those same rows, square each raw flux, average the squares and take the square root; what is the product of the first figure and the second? 53.1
